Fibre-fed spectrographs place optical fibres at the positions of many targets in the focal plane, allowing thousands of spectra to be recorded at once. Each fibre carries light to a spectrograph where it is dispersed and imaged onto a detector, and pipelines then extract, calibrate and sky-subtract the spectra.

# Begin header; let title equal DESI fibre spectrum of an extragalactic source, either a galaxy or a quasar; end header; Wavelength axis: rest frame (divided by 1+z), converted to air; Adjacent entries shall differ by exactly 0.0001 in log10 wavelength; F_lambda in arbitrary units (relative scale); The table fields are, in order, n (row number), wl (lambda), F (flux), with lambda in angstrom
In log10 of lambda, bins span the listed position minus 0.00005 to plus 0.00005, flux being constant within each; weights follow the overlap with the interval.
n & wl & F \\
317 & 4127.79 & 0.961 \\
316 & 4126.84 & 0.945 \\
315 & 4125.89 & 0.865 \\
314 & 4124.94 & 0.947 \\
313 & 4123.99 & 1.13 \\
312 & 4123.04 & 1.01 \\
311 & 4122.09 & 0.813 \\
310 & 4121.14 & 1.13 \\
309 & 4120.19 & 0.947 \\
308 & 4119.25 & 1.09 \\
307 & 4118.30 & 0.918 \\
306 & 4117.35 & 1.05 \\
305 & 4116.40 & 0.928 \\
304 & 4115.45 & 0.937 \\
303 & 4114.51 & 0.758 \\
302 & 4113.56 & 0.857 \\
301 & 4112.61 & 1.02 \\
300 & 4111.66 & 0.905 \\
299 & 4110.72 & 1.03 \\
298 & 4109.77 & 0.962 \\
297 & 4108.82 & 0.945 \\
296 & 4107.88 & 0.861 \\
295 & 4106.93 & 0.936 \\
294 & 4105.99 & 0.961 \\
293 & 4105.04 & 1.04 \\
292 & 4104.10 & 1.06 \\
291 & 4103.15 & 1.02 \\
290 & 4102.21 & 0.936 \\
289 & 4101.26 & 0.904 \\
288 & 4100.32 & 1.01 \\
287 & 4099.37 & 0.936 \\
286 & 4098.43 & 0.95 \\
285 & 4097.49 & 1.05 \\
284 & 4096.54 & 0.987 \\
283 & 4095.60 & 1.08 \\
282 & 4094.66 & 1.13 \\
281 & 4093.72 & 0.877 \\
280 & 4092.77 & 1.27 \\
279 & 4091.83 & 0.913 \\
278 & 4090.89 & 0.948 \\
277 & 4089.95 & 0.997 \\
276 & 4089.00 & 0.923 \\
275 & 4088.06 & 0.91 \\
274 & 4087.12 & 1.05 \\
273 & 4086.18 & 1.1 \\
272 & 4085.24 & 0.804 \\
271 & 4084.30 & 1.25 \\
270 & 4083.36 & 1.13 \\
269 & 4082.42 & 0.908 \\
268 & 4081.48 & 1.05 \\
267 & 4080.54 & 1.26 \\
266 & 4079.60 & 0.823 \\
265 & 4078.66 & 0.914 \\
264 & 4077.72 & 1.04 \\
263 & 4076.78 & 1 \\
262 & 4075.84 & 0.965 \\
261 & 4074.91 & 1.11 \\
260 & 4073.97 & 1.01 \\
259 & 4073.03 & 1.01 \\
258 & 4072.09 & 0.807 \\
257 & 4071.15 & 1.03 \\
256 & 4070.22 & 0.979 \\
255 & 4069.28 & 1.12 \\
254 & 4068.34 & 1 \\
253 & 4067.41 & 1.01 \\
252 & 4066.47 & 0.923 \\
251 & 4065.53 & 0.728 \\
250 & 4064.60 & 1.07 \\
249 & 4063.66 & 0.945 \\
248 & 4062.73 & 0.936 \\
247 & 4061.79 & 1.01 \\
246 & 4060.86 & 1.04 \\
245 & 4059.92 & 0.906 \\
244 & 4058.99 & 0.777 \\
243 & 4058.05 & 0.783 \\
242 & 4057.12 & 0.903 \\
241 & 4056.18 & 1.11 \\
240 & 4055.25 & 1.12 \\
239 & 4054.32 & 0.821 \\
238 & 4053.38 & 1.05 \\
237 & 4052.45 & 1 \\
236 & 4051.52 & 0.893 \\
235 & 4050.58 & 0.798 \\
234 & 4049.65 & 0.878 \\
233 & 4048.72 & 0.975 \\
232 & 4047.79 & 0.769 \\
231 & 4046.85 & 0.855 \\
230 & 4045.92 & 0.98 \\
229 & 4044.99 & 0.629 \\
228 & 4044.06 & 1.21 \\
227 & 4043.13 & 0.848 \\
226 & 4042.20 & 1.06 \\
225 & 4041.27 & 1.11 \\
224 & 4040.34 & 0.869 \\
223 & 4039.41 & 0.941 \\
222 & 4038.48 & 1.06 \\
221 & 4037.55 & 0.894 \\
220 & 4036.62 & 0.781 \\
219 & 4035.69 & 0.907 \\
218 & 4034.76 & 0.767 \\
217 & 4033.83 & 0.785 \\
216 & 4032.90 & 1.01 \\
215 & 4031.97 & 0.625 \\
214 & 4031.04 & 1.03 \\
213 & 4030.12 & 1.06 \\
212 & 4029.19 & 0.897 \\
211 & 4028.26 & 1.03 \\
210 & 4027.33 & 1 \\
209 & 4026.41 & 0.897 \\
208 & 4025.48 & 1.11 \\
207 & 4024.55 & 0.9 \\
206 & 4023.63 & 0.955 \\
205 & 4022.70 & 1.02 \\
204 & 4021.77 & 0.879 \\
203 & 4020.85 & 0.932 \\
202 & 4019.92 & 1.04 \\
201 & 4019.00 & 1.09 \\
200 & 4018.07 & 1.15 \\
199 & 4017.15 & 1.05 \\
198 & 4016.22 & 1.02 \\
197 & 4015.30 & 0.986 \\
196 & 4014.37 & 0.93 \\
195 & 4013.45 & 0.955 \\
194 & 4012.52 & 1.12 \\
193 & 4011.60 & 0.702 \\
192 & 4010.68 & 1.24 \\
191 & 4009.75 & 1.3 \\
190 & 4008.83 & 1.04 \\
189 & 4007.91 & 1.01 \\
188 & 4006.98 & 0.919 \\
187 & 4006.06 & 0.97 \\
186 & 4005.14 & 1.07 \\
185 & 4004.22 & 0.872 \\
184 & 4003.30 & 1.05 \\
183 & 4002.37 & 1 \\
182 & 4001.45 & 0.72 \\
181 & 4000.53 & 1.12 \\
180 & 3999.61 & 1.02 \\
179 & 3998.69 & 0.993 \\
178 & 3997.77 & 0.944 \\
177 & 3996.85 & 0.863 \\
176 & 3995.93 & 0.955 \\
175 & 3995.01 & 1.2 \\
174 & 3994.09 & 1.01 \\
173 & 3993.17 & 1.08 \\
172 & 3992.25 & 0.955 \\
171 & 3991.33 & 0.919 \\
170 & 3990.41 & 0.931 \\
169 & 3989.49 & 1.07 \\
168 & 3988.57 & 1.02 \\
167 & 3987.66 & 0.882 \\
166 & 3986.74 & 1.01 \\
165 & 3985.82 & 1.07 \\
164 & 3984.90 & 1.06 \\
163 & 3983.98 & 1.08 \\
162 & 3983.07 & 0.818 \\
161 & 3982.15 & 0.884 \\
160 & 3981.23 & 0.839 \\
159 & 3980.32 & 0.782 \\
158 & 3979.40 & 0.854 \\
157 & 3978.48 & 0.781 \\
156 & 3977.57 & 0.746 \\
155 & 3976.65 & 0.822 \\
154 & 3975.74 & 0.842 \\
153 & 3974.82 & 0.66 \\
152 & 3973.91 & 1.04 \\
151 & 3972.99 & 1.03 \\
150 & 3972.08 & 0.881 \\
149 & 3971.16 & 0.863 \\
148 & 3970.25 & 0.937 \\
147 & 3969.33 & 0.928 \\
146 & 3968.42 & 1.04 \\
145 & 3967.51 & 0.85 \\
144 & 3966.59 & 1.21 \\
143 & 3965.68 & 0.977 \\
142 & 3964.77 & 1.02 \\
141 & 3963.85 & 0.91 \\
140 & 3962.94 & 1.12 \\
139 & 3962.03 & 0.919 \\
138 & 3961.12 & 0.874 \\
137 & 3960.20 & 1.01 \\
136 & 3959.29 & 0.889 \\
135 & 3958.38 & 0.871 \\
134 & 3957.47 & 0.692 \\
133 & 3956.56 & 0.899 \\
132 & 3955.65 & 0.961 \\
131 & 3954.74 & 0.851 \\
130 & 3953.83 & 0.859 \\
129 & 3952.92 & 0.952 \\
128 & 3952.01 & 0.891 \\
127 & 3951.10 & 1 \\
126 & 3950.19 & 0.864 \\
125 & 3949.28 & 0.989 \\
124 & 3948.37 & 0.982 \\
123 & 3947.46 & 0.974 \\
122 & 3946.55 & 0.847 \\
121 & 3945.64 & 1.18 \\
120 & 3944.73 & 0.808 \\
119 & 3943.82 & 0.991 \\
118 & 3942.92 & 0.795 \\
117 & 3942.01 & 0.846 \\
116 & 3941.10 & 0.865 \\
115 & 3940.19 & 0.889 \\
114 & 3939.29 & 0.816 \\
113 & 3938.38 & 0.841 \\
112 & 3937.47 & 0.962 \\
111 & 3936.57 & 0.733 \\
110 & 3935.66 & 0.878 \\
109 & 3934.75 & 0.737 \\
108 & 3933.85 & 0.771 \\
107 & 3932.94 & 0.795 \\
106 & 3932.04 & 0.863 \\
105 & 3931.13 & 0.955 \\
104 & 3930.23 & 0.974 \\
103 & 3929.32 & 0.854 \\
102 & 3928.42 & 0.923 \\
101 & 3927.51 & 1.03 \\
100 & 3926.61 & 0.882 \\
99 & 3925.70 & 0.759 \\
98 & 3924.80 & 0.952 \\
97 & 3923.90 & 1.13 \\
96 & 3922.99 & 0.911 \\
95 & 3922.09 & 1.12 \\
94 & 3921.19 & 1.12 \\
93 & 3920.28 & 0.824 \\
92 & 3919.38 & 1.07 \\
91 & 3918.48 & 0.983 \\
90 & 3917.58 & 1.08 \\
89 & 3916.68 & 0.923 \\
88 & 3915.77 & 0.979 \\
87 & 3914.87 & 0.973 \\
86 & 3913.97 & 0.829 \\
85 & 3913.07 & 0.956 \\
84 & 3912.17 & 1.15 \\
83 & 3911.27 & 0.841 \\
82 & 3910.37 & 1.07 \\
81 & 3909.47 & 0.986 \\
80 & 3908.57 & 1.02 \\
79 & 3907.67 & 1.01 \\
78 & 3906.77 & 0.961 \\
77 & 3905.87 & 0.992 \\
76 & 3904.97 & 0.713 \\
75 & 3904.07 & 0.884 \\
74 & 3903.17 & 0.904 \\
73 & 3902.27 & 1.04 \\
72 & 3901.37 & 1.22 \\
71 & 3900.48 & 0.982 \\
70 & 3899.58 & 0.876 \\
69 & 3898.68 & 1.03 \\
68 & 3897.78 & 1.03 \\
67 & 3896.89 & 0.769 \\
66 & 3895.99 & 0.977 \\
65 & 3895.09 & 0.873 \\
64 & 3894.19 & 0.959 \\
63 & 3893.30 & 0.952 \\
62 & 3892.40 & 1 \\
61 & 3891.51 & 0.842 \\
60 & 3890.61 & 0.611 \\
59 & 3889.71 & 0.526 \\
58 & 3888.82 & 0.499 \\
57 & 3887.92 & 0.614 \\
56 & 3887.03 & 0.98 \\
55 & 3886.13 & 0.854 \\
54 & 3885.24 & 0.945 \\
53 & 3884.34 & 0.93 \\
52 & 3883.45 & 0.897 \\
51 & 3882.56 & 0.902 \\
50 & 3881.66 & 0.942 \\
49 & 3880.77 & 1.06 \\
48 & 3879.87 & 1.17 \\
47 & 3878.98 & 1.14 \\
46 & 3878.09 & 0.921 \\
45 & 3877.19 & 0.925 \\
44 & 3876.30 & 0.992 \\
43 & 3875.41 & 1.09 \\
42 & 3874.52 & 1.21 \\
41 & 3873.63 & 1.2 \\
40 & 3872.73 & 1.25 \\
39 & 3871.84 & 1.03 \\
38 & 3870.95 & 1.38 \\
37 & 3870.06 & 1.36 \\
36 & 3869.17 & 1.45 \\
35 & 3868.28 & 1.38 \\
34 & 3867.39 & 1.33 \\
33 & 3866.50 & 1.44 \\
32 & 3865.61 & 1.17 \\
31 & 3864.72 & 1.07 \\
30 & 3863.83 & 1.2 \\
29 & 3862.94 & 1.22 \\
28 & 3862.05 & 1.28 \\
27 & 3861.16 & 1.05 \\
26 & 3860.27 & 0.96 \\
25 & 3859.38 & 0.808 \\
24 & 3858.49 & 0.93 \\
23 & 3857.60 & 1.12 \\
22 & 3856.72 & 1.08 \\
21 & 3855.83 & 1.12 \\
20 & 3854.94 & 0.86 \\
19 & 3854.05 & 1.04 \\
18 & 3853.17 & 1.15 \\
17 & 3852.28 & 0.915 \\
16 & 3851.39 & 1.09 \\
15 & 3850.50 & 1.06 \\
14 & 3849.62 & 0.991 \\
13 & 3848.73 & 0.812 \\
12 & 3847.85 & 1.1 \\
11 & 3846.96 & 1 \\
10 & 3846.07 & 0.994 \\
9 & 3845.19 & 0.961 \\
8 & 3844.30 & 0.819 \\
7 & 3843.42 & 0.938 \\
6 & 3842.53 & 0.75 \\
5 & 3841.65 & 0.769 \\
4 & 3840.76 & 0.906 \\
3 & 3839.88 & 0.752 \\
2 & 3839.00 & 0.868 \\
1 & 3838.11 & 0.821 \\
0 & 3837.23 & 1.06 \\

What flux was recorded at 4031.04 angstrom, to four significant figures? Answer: 1.030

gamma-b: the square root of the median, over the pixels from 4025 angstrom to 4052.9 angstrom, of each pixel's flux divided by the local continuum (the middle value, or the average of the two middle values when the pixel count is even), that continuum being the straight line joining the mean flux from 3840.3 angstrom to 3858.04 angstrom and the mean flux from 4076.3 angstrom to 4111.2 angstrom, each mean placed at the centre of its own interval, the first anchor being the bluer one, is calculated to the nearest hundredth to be 0.95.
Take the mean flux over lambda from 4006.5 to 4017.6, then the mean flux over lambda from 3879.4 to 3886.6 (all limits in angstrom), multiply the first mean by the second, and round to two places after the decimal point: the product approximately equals 0.98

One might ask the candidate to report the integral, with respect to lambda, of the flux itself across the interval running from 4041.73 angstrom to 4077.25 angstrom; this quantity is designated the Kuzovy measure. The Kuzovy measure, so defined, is 34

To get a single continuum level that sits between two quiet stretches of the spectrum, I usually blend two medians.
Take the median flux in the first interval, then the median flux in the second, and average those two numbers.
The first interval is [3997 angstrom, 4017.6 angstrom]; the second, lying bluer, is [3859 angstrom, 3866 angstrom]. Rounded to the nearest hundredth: 1.06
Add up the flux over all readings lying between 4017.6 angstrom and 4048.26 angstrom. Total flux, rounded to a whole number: 31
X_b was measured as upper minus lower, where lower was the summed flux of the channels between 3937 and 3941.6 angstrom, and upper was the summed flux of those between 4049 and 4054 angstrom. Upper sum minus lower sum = 0.2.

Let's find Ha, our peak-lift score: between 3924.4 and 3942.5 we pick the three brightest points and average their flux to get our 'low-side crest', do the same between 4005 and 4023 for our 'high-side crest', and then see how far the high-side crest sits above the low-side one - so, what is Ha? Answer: 0.24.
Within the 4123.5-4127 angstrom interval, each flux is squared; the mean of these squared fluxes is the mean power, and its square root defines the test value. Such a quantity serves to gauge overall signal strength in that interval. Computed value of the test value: 0.98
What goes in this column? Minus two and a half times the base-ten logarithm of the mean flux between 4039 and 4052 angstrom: 0.096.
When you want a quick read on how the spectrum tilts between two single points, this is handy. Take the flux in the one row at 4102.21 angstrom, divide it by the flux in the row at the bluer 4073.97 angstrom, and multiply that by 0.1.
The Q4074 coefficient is 0.093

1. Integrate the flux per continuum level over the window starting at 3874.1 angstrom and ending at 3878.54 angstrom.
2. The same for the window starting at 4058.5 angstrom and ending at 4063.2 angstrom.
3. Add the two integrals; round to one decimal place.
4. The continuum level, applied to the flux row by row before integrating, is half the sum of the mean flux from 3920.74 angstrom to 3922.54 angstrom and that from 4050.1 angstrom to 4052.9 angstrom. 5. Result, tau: 8.9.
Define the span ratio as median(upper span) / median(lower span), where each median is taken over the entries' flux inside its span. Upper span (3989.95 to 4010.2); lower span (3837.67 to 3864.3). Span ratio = 1.02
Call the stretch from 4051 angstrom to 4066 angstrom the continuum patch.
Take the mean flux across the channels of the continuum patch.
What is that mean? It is 0.94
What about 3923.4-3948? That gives 0.89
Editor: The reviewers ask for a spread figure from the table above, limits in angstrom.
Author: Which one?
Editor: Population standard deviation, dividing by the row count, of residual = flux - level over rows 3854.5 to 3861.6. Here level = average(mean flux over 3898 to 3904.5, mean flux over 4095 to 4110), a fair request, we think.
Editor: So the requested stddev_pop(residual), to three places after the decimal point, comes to 0.112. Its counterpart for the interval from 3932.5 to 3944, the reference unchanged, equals 0.075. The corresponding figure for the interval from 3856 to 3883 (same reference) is 0.171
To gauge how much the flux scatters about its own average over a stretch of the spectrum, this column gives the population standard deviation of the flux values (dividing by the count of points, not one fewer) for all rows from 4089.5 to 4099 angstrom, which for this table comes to 0.111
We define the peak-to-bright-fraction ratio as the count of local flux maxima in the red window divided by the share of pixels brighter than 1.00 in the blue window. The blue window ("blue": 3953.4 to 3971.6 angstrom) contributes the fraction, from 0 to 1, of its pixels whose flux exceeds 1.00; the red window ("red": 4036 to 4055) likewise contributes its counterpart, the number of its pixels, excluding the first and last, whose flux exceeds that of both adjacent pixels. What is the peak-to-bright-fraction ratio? 24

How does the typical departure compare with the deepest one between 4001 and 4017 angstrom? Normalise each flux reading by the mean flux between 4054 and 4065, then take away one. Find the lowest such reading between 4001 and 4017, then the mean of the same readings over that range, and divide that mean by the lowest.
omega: -0.17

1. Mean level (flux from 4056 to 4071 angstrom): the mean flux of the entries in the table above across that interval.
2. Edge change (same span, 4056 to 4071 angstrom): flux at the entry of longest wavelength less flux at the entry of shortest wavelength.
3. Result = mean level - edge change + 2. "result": 3.1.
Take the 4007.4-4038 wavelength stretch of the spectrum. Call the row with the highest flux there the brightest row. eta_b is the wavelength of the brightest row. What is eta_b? 4009.75 angstrom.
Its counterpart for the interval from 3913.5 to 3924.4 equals 3923.90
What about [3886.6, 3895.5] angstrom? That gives 3892.40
